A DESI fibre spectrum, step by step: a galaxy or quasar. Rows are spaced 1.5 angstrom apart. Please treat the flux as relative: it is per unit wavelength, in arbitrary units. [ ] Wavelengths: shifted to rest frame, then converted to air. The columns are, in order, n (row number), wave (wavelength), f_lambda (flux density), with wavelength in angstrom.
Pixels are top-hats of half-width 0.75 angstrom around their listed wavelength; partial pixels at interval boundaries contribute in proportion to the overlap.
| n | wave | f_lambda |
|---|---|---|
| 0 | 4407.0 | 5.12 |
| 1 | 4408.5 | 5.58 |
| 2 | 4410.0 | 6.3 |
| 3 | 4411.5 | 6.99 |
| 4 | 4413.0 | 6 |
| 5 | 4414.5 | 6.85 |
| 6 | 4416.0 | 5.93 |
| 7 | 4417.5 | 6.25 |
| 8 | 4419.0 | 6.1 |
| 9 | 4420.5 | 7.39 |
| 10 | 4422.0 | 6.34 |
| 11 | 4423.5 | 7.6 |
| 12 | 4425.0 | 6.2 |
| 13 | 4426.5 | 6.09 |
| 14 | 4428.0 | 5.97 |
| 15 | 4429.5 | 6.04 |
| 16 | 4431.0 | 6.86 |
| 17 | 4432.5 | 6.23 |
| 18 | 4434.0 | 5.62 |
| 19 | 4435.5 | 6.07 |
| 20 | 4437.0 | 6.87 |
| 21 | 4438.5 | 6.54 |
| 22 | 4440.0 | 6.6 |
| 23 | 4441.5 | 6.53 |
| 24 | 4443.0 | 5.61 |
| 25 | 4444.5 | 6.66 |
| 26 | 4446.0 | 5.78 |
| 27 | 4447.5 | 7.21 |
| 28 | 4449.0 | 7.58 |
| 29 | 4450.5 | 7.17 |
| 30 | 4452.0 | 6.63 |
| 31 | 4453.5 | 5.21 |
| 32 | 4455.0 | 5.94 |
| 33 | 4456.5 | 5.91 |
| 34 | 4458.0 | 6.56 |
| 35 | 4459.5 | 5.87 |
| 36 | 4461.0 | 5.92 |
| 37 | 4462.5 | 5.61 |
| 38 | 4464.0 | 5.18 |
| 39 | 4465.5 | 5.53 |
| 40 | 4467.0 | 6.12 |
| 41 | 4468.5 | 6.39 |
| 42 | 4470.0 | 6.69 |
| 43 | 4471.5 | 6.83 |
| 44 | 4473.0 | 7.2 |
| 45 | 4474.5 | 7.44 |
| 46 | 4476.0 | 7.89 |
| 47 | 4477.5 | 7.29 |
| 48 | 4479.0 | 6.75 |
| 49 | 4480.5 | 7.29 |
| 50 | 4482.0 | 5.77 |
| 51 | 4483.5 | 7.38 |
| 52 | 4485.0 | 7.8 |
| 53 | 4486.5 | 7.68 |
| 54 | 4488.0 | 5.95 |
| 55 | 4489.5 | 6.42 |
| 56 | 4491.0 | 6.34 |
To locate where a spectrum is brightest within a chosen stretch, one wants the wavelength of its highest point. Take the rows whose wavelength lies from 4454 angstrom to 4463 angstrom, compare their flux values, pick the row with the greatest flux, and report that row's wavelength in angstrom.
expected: 4458.0 angstrom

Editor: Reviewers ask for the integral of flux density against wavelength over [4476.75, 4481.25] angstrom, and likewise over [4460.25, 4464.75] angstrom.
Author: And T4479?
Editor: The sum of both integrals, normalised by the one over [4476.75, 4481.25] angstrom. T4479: 1.78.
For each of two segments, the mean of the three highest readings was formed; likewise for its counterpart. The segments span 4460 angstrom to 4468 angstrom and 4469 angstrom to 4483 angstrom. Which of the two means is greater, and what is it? 7.54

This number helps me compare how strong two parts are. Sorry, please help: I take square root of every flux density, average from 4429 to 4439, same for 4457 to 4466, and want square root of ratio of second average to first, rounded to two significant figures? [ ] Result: 0.98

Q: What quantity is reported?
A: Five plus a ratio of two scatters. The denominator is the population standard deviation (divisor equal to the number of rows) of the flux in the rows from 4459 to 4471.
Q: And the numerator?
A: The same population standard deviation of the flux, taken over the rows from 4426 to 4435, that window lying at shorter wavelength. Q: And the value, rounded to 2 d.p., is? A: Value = 5.82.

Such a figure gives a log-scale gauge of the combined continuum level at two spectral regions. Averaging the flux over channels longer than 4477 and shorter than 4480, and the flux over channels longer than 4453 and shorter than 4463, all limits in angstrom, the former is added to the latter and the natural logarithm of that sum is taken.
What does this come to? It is 2.56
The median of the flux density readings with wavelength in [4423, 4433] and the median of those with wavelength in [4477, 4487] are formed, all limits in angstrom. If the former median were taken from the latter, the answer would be 1.1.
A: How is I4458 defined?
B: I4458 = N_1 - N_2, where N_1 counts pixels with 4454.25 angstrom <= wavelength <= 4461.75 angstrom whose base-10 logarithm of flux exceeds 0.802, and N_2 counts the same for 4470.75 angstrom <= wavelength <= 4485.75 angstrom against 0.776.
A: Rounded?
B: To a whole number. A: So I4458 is -8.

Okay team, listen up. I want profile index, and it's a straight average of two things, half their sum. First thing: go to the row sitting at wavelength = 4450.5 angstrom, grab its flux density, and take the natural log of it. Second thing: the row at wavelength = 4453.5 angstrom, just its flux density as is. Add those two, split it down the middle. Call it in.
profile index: 3.6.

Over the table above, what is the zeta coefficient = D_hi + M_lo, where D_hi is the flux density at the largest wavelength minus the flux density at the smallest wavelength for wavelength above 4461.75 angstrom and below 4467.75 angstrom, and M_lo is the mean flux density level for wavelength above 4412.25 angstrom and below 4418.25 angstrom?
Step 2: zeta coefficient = 6.8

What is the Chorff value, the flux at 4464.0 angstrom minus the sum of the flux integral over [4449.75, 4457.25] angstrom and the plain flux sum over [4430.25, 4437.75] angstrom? -73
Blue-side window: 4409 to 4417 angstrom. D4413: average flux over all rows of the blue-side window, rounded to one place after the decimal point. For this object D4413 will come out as 6.4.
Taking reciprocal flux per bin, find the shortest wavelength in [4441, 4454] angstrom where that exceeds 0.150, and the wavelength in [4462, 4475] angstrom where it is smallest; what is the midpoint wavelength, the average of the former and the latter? 4458.0 angstrom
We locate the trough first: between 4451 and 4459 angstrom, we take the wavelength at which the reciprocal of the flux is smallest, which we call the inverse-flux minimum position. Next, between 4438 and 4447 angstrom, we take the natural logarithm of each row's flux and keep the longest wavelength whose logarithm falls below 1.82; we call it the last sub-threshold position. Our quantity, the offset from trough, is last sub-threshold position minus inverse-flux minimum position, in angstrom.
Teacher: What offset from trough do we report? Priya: -6.0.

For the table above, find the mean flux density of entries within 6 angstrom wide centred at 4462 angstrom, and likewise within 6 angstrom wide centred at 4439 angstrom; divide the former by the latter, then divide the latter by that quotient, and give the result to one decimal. 7.8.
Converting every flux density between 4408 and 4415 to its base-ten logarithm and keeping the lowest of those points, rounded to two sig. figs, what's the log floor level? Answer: 0.75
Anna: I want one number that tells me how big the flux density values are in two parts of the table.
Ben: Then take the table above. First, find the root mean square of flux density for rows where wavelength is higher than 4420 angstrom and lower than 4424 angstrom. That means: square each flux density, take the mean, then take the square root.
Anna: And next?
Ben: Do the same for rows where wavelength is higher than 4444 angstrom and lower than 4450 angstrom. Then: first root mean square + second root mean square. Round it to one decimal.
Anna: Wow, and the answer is 14.0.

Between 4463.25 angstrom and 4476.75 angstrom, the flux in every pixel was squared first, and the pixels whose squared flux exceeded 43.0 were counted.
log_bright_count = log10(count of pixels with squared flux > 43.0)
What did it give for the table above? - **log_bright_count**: 0.7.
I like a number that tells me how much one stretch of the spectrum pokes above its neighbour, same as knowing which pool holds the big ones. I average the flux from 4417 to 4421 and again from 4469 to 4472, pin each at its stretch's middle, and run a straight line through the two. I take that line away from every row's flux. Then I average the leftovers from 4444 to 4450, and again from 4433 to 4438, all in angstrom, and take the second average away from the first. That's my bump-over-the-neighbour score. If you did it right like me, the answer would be 0.58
